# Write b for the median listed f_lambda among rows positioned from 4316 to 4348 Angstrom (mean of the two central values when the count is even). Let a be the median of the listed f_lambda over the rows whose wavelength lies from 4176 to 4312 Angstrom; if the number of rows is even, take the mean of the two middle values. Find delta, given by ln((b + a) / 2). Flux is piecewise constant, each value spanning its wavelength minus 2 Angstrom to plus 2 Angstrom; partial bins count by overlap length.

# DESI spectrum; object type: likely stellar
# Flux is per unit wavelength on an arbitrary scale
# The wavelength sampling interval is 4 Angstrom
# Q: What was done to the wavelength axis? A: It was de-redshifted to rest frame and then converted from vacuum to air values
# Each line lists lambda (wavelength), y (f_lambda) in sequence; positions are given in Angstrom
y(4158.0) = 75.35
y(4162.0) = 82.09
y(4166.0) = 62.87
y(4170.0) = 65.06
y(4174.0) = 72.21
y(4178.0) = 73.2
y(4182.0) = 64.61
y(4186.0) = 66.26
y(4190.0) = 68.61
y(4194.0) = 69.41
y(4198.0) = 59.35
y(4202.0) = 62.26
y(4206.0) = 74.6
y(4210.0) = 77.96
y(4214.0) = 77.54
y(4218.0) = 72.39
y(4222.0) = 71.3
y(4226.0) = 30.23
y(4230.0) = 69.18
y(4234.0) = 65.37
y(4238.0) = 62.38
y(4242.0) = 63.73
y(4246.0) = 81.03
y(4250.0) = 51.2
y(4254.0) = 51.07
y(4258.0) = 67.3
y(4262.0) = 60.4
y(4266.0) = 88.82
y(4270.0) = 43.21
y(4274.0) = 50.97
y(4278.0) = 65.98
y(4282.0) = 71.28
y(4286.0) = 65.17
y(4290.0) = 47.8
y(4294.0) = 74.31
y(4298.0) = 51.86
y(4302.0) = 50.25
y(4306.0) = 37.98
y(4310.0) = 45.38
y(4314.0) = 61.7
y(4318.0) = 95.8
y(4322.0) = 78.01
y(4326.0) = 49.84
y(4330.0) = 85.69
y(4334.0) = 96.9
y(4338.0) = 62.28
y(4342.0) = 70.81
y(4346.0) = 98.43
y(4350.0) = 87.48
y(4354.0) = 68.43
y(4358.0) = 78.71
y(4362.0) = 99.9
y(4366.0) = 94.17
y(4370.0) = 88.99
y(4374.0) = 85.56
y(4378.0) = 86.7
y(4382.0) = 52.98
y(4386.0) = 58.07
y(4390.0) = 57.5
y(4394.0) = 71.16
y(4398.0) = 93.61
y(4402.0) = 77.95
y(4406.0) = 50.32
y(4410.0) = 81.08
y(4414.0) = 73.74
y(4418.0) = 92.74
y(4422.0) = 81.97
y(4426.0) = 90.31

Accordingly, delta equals 4.30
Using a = 65.3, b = 82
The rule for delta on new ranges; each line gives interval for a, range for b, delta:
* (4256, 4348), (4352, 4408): 4.27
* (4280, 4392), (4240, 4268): 4.21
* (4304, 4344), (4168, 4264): 4.20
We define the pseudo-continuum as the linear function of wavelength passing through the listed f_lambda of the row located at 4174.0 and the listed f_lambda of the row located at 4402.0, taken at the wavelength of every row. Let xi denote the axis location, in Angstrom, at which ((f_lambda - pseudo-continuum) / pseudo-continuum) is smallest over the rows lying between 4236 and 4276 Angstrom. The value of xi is 4270.0 Angstrom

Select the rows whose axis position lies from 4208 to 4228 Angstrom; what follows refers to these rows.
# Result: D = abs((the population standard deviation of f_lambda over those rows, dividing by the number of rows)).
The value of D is 18.0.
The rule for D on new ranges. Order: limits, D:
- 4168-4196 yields 3.1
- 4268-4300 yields 11.0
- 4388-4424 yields 13.7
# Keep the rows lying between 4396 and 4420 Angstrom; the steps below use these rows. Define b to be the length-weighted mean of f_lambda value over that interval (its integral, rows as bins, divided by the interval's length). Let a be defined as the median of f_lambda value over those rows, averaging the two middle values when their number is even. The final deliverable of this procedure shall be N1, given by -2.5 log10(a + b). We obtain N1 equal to -5.49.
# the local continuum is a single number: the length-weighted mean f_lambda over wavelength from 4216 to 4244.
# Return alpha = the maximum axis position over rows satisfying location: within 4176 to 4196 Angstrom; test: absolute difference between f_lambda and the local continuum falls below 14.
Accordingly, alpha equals 4194.0 Angstrom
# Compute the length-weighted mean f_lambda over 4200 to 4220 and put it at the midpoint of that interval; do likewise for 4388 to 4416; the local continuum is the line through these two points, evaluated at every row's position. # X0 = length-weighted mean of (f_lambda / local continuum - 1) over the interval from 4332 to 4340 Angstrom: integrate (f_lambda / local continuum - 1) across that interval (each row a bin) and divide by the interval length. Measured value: 0.10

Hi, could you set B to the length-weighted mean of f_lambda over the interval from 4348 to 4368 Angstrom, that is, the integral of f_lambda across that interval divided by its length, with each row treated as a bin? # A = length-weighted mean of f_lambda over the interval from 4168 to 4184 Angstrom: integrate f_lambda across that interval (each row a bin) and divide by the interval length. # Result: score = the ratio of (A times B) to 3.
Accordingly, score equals 1965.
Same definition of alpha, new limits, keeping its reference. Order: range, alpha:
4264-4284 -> 4282.0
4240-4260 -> 4258.0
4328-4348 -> 4342.0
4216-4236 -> 4234.0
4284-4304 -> 4302.0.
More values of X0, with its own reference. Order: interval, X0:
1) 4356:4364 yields 0.23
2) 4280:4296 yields -0.11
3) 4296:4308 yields -0.36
